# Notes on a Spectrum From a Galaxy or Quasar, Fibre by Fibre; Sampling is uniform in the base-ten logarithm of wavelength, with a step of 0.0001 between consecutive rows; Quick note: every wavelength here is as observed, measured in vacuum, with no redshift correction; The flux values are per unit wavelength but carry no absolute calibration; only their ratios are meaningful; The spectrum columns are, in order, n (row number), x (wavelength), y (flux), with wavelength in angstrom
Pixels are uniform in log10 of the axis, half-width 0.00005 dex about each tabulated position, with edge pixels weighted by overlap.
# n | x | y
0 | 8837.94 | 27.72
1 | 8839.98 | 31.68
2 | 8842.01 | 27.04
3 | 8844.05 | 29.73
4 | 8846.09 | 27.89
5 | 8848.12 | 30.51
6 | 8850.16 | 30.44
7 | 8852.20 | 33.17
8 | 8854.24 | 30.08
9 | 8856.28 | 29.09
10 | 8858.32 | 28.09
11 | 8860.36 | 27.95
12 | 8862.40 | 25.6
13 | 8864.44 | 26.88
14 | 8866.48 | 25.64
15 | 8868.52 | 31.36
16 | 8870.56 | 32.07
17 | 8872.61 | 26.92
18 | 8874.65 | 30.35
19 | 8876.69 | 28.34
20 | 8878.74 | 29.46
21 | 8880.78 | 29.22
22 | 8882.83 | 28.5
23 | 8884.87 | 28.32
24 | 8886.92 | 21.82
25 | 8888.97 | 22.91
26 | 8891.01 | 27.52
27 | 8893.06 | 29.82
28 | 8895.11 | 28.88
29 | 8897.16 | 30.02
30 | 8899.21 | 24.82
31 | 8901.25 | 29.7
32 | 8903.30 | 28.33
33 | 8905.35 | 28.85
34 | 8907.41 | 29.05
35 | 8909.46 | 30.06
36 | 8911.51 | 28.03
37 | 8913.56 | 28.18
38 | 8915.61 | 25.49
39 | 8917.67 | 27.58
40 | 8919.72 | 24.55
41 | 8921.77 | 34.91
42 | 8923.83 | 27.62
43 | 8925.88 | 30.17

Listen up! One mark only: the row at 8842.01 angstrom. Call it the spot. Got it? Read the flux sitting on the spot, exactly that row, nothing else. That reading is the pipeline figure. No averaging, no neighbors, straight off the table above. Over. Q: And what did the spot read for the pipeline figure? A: 27.04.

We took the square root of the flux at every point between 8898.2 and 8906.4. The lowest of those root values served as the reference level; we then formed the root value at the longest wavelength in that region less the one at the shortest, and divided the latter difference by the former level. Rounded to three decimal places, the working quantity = 0.078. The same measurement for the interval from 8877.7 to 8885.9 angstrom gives -0.020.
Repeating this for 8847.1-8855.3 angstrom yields -0.007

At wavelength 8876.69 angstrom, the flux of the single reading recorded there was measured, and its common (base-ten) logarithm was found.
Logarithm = 1.45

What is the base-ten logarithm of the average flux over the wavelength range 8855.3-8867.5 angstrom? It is 1.435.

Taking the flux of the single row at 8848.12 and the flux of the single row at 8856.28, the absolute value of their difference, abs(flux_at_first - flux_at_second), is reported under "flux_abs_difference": 1.42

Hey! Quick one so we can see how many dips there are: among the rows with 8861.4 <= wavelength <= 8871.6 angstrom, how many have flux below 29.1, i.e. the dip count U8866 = 3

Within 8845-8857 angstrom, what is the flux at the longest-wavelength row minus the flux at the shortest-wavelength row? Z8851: 1.2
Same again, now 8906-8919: -1.5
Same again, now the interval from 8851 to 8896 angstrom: -4.3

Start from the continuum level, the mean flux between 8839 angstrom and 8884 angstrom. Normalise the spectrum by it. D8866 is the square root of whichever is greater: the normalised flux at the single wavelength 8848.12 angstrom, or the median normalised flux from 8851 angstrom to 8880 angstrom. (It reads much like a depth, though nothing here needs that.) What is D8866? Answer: 1.02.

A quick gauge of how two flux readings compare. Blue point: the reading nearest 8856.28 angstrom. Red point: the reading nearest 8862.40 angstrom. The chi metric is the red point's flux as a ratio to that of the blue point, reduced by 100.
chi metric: -99.12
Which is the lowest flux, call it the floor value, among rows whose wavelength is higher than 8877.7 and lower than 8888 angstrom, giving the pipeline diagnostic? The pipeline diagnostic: 21.82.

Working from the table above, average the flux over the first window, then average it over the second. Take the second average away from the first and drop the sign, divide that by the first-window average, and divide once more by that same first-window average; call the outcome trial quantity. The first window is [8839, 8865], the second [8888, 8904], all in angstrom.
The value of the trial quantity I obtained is 0.0016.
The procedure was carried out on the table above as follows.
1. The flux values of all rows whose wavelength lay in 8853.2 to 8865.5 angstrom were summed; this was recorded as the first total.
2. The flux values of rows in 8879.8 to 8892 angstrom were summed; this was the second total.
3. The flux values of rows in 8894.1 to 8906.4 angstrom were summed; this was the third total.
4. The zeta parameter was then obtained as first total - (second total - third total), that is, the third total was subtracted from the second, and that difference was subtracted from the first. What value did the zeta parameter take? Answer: 180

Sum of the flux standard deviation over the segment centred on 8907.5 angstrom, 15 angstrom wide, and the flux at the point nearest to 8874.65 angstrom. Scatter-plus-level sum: 31.1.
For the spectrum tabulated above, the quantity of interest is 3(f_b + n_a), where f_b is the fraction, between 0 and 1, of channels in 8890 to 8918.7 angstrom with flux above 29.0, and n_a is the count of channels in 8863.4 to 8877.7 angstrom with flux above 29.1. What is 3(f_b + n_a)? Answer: 10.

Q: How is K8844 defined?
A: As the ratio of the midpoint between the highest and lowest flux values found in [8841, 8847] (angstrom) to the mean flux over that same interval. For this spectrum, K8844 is 1.01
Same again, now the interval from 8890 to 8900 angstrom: 0.97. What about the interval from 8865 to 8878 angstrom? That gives 0.99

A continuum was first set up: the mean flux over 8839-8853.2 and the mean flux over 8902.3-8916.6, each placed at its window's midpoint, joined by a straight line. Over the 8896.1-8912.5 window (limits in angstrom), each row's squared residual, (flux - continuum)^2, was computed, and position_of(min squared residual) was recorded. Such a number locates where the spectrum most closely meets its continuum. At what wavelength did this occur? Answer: 8903.30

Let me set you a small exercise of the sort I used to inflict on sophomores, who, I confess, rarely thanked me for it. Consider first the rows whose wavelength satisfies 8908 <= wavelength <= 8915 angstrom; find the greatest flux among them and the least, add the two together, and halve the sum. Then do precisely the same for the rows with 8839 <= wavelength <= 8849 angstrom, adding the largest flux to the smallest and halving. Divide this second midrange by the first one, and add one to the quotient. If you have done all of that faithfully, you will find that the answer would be 2.01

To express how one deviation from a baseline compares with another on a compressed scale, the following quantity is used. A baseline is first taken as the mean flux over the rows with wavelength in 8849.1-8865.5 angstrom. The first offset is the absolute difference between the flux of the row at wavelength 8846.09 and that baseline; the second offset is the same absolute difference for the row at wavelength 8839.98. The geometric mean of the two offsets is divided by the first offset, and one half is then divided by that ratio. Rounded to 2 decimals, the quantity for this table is 0.30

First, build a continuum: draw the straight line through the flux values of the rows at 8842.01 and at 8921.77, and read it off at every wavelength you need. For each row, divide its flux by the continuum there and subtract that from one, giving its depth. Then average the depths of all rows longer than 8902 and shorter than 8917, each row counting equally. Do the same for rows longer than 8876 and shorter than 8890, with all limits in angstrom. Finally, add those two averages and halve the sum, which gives 0.15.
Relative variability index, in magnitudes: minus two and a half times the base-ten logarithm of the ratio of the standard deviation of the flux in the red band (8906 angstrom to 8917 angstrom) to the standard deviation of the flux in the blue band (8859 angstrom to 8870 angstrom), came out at 0.4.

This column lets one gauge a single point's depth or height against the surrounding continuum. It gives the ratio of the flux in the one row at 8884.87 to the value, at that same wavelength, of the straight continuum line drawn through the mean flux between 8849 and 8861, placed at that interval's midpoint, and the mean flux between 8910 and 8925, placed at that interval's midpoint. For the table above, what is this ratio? 0.98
